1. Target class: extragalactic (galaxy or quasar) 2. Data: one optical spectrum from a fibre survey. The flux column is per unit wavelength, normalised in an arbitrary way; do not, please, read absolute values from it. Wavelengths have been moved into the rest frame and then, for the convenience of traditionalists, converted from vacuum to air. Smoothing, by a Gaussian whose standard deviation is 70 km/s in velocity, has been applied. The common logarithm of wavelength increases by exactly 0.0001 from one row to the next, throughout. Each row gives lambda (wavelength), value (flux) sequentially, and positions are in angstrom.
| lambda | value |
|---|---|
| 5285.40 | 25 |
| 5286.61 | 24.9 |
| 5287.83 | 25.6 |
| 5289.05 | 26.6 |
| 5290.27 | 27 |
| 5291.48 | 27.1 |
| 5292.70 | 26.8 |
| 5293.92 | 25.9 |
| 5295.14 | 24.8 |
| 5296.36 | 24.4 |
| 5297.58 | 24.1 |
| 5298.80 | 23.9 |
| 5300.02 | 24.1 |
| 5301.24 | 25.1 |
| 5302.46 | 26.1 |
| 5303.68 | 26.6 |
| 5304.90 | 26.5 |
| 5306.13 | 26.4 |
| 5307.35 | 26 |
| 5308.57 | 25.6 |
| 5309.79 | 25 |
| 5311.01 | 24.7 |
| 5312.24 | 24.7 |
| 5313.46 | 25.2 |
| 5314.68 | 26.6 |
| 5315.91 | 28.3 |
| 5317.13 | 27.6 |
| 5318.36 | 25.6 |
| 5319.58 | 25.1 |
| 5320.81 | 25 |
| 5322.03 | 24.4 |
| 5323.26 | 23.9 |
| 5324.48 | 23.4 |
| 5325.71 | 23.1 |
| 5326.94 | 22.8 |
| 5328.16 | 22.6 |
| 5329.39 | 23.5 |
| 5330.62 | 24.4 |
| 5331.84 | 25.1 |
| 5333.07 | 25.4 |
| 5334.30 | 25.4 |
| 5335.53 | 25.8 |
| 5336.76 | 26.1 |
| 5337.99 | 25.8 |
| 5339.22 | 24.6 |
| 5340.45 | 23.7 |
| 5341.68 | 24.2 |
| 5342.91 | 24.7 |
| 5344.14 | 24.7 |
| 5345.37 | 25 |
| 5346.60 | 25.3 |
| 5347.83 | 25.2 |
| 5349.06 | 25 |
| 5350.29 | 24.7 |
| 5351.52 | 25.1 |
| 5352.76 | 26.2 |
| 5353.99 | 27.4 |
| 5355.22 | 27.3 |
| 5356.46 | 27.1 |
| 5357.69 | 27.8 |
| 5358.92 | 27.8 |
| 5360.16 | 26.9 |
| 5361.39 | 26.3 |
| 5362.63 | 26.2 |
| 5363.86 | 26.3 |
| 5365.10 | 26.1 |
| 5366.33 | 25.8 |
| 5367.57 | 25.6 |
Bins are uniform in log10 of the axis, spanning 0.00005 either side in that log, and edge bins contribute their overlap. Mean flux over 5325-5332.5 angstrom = 23.6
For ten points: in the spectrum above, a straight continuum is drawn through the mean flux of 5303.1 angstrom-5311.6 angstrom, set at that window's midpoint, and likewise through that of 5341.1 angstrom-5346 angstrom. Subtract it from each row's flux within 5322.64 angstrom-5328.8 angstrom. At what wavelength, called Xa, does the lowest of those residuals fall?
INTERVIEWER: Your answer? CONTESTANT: 5328.16 angstrom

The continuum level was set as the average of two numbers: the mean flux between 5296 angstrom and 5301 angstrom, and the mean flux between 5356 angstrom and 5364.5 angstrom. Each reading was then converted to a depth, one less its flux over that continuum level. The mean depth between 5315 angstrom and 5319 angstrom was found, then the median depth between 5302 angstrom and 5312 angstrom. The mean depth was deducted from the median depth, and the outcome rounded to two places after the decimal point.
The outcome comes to 0.04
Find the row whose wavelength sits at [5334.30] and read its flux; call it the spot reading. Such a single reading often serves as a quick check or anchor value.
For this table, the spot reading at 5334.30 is 25.4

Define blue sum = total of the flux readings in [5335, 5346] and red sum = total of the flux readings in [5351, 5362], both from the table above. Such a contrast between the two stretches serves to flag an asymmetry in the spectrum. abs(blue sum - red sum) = 17.3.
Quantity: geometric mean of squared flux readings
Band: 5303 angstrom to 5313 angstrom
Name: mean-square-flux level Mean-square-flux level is 659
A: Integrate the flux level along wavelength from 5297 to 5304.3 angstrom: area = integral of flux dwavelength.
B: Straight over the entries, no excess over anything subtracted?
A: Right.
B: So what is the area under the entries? 183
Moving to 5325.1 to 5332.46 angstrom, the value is 174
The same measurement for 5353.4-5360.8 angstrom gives 203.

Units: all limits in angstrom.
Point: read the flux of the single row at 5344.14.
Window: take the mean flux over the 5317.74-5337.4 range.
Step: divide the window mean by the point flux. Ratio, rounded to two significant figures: 0.99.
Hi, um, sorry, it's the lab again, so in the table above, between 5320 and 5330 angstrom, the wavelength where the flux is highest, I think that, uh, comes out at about 5320.81 angstrom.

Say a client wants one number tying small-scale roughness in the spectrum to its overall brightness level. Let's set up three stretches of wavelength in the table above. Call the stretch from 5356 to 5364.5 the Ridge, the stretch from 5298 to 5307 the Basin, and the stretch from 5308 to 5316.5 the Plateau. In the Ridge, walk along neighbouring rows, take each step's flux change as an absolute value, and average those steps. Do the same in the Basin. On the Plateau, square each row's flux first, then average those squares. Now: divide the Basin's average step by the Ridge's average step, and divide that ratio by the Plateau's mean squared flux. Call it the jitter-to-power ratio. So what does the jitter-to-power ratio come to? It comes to 0.0018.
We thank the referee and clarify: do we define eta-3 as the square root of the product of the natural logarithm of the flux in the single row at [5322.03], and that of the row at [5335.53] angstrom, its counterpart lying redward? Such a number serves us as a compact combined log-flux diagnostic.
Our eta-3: 3.22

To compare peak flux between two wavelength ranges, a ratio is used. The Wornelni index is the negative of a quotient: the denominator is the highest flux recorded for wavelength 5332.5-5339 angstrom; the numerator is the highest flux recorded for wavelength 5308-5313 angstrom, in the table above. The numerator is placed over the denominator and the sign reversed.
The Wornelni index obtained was -0.981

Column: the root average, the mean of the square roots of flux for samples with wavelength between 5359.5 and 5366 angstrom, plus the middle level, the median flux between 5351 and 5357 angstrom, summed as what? 32.2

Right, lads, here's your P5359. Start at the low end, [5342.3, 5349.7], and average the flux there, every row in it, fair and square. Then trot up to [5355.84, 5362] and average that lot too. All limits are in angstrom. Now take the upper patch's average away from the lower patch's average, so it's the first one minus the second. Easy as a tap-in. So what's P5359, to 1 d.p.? -2.2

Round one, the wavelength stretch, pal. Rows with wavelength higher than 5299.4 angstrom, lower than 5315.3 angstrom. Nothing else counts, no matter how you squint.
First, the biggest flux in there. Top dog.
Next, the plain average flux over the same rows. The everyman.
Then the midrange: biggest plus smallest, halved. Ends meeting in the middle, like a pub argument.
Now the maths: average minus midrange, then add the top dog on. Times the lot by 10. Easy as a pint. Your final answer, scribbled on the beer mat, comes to 268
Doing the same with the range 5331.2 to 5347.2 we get 263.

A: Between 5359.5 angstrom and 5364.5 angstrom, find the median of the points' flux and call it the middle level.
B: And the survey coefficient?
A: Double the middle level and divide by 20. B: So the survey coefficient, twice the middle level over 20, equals 2.63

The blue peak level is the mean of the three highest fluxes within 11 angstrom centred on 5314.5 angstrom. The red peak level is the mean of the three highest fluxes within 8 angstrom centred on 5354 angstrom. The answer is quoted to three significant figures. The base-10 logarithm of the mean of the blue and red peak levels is 1.44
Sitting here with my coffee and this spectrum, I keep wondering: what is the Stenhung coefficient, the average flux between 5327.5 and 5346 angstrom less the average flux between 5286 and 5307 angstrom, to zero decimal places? -1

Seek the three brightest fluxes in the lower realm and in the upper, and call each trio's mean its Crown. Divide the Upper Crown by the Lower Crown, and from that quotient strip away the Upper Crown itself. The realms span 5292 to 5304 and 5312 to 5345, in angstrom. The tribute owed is -26.5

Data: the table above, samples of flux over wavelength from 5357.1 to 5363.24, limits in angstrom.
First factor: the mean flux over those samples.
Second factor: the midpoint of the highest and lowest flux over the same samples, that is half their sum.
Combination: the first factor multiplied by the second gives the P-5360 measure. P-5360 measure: 729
